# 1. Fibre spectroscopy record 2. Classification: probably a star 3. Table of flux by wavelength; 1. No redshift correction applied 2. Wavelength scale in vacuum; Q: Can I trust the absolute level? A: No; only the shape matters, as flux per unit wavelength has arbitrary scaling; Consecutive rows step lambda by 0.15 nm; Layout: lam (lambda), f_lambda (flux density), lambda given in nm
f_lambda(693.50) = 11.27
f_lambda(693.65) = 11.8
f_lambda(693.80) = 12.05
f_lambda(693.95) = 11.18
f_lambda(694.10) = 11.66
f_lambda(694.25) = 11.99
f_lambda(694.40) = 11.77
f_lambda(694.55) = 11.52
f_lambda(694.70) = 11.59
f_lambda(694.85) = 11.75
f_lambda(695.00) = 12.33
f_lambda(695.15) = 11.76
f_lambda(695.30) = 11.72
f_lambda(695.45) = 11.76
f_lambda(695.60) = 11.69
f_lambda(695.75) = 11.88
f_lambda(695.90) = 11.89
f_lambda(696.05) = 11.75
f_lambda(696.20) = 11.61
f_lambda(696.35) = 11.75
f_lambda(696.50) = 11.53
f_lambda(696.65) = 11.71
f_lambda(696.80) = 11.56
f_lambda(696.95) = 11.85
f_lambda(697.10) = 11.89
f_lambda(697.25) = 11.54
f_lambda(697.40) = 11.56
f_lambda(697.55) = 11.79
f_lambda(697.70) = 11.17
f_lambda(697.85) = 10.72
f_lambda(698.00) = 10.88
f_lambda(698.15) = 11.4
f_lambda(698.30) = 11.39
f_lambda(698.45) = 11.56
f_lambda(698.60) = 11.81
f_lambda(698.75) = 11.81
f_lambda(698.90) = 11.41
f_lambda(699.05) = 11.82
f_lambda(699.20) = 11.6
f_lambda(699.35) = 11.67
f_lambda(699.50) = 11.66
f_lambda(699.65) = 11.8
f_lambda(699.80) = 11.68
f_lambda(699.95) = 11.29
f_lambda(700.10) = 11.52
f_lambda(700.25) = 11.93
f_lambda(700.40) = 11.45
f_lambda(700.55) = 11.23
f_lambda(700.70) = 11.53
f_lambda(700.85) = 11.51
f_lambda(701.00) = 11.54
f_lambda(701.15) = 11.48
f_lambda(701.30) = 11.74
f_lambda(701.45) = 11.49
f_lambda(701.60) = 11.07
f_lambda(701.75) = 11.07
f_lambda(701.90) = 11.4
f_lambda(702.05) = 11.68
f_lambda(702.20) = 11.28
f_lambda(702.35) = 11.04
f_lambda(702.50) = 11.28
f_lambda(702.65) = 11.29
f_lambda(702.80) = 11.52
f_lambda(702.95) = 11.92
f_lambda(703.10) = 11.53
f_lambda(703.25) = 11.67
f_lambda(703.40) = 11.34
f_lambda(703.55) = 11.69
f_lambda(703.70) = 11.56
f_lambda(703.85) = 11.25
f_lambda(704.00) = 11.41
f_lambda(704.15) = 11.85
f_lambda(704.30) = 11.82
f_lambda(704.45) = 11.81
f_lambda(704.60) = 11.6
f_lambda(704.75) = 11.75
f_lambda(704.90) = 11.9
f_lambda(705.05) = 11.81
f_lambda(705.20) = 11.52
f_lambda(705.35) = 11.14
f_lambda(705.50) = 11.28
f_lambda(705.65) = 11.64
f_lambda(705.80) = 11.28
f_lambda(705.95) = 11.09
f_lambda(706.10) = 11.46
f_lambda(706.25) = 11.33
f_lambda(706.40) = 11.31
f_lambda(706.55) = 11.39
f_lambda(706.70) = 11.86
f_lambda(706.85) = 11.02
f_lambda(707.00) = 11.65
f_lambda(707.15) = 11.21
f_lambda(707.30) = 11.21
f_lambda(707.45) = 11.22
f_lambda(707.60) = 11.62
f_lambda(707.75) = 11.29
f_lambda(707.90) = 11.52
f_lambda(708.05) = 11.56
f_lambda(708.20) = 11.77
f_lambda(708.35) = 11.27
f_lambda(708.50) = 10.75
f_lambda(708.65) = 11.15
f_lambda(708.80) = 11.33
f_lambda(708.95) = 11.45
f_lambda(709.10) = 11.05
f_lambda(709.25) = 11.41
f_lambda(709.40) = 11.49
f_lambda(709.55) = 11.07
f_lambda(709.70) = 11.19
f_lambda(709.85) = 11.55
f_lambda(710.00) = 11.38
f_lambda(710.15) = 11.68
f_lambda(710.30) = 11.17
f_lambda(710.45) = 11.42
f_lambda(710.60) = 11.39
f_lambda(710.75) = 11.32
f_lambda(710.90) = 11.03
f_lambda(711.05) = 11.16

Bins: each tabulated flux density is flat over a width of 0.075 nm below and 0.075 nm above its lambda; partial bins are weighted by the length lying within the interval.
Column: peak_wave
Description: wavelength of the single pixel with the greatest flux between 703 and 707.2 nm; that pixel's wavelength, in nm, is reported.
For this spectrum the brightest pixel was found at 704.90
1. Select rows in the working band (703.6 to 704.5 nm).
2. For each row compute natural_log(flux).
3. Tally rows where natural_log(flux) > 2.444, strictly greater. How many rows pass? 4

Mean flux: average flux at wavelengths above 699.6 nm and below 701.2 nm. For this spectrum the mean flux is 11.54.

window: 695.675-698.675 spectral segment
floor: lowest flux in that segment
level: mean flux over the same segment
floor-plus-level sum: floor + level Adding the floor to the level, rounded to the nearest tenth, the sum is 22.3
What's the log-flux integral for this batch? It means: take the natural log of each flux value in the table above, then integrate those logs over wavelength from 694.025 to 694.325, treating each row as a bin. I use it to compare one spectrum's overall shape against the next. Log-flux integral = 0.741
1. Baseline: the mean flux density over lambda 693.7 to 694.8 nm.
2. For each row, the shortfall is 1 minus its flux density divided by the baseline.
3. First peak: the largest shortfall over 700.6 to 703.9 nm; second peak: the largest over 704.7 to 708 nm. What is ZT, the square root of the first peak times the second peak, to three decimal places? 0.056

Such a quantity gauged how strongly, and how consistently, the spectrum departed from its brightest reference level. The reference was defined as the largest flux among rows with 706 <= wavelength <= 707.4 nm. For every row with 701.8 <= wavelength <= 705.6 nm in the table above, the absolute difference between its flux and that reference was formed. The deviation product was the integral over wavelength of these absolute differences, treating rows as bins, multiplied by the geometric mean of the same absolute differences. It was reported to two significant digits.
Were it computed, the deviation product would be 0.27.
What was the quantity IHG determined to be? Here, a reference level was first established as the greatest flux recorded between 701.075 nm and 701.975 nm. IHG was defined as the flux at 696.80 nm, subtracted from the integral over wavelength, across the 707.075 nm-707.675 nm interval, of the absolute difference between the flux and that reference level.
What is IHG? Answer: -11.3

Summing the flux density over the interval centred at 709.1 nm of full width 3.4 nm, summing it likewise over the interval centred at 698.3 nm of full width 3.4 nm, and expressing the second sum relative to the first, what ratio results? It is 1.02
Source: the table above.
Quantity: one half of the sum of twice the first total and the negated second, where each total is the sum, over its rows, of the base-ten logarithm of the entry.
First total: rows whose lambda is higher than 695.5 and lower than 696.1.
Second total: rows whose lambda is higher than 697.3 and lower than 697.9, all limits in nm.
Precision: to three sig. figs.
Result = 2.18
